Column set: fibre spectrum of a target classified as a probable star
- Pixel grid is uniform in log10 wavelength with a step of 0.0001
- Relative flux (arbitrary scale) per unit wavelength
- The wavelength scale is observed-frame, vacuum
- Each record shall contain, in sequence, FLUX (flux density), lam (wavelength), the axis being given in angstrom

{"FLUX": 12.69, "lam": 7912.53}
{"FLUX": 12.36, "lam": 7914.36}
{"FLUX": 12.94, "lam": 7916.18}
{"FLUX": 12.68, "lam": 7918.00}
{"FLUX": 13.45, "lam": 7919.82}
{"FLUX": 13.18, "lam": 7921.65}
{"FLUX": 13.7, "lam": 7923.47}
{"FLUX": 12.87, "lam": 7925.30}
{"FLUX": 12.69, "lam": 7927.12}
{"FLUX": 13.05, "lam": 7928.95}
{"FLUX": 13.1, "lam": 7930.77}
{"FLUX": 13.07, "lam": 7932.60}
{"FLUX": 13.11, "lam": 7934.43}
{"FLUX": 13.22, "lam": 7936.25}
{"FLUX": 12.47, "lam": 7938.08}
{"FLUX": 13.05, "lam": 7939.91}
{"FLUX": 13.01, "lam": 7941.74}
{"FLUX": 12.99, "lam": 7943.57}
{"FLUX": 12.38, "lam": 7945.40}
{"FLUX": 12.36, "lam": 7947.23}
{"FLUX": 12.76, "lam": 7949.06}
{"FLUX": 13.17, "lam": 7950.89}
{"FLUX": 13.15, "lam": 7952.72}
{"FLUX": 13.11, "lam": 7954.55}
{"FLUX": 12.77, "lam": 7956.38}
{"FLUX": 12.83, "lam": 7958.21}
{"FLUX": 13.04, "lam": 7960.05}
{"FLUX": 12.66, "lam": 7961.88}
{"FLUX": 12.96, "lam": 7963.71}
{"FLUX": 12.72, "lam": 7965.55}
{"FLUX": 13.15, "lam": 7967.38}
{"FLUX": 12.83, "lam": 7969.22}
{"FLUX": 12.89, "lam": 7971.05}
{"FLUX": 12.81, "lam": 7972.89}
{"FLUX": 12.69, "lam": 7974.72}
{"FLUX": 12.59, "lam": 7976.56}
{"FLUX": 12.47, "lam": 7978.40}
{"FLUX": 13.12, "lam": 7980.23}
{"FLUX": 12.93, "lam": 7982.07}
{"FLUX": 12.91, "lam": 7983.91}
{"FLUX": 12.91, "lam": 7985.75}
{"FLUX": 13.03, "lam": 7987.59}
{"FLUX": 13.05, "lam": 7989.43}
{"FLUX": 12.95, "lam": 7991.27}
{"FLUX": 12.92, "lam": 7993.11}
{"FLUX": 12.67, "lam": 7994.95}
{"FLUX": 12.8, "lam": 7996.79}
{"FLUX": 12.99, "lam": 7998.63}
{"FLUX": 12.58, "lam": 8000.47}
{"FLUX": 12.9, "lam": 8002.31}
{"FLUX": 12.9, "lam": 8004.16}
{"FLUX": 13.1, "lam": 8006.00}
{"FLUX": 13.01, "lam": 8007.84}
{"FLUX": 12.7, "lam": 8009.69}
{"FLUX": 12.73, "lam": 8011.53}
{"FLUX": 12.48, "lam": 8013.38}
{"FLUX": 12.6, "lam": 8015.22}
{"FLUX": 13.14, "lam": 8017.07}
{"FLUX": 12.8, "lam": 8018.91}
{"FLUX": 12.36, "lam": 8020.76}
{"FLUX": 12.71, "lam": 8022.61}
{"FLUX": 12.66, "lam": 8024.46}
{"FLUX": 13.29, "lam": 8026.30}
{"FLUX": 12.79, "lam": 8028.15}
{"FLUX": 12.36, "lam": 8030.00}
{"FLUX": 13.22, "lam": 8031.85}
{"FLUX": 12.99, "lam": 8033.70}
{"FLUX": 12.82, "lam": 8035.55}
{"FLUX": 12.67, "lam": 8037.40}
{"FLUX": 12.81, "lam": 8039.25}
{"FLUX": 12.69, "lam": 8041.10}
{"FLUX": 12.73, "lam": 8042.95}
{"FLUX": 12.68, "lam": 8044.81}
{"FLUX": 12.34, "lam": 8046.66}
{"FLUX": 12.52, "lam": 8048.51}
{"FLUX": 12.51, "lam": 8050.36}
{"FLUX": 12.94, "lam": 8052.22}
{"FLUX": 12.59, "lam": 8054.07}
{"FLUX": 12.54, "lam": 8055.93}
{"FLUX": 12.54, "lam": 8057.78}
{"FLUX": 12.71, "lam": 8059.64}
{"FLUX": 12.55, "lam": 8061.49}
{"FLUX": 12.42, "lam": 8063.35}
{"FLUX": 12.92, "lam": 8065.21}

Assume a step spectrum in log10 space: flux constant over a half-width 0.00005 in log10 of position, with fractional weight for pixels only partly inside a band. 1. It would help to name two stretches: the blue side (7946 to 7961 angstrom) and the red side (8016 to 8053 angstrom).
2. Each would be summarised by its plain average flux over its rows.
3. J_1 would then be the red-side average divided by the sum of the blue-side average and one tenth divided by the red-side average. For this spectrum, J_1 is 0.988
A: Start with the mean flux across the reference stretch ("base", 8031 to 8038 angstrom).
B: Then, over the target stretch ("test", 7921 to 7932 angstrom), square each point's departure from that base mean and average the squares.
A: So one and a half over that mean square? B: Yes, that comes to 12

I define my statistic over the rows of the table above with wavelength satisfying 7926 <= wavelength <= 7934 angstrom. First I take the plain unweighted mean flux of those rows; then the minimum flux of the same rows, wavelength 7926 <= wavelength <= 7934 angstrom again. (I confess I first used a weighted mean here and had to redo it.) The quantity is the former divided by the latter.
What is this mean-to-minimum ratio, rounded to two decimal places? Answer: 1.02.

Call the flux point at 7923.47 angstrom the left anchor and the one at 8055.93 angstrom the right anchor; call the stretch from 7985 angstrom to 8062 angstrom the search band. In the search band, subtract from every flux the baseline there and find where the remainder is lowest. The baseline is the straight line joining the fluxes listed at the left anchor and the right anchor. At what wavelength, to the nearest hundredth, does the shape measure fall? 8020.76 angstrom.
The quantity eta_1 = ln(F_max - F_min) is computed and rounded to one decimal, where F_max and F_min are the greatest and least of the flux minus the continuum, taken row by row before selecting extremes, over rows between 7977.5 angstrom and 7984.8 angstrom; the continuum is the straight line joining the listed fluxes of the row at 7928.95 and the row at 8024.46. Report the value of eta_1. -0.4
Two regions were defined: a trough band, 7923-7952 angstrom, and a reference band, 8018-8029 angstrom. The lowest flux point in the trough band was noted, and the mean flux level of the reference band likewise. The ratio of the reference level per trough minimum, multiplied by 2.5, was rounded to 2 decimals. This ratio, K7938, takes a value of 2.58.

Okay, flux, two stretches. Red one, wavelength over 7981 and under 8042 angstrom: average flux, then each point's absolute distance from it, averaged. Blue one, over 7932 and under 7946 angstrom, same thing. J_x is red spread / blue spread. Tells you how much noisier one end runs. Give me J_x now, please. 0.7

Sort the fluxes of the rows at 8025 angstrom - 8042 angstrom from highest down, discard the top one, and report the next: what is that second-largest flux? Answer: 13.22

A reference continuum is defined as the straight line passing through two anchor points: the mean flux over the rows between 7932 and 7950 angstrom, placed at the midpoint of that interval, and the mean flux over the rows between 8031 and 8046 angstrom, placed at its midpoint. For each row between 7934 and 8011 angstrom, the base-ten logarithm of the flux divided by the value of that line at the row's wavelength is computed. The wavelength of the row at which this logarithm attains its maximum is 7936.25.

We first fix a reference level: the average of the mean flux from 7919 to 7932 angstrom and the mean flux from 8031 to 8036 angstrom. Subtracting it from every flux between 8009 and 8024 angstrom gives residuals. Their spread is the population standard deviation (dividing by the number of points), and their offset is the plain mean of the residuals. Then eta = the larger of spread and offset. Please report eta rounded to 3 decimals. 0.217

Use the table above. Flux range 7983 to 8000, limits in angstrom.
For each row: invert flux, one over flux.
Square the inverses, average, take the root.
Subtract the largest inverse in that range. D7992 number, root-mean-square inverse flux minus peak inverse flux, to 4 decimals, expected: -0.0015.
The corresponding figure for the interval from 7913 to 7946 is -0.0037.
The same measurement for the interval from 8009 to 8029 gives -0.0024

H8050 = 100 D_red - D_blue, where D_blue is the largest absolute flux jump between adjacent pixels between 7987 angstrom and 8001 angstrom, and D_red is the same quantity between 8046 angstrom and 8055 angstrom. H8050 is 43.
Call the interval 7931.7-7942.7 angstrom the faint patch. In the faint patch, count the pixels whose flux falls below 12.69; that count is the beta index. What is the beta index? 1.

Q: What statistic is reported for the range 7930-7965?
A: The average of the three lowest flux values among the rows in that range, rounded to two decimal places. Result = 12.40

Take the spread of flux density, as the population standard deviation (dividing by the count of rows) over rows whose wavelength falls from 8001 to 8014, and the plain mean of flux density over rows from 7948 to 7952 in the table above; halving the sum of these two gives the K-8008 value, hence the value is 6.58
